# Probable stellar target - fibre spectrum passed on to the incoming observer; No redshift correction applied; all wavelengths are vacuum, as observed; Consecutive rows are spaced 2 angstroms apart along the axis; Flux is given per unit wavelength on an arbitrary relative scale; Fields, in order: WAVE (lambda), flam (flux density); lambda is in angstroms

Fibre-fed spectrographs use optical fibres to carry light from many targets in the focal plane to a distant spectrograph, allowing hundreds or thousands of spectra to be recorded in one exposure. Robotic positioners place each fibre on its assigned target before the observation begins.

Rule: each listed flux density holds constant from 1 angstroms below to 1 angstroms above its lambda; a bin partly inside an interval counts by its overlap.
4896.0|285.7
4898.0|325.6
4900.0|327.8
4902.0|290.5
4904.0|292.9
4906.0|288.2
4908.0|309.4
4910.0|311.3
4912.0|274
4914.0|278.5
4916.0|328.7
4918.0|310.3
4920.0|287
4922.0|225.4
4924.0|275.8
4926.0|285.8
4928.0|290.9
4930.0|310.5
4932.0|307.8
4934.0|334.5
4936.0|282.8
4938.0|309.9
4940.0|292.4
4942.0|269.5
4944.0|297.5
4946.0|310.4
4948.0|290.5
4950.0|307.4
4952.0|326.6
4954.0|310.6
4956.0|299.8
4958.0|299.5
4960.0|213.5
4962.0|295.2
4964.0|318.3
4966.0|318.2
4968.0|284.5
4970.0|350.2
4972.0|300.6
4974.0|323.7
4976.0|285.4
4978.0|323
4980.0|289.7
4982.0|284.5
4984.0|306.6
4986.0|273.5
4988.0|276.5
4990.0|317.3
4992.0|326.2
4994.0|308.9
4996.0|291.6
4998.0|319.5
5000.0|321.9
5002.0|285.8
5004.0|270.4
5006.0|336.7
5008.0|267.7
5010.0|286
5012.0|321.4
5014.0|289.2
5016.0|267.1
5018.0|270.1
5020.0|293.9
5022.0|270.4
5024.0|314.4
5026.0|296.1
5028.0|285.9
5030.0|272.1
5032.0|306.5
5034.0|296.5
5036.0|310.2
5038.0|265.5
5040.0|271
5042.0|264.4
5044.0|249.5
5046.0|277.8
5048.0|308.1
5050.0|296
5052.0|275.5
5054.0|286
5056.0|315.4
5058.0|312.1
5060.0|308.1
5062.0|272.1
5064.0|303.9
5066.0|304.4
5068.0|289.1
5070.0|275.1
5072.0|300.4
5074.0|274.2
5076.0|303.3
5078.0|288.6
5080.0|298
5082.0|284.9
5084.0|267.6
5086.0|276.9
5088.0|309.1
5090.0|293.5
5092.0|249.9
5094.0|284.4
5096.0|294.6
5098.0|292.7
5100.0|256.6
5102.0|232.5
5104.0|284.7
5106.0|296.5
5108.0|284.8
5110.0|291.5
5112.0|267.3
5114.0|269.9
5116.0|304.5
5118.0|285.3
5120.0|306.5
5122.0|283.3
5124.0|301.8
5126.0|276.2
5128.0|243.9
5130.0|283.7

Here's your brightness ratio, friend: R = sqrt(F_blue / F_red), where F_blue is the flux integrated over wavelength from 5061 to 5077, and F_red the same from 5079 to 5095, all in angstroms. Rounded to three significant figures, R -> 1.01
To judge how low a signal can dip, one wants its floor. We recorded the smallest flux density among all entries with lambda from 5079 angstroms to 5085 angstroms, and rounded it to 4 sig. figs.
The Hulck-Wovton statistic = 267.6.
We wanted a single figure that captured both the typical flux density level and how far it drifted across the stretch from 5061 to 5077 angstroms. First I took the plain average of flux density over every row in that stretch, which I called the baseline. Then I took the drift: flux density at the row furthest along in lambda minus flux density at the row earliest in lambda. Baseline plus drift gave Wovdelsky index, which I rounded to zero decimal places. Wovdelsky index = 322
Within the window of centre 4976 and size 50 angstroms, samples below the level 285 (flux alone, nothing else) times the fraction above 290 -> 3.60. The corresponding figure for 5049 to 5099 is 4.68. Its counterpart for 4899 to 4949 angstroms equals 3.84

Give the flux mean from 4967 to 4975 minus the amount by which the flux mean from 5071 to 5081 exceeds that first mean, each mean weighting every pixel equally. 337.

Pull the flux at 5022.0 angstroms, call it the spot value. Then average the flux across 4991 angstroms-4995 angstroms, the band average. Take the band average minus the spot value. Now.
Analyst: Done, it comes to 47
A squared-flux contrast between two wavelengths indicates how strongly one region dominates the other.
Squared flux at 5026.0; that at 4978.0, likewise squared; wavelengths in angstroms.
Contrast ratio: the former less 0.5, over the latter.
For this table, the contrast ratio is 0.84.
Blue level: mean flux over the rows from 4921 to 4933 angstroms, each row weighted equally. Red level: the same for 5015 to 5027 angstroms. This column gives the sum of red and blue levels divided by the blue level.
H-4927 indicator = 2.01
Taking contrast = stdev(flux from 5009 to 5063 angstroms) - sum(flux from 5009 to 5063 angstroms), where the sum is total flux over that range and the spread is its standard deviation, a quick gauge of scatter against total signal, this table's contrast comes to -7762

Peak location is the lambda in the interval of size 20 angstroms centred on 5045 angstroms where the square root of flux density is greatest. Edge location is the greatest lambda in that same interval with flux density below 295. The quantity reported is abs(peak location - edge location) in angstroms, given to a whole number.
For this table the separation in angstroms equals 18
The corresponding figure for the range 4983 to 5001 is 4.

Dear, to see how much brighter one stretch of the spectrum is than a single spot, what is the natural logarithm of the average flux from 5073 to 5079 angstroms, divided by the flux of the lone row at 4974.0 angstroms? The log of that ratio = -0.11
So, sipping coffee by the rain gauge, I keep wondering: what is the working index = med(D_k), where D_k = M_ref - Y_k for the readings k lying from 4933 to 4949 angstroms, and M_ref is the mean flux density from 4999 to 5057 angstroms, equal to -6.3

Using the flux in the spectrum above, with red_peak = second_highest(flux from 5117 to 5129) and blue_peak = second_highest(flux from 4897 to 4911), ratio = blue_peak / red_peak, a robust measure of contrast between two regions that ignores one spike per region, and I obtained 1.08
